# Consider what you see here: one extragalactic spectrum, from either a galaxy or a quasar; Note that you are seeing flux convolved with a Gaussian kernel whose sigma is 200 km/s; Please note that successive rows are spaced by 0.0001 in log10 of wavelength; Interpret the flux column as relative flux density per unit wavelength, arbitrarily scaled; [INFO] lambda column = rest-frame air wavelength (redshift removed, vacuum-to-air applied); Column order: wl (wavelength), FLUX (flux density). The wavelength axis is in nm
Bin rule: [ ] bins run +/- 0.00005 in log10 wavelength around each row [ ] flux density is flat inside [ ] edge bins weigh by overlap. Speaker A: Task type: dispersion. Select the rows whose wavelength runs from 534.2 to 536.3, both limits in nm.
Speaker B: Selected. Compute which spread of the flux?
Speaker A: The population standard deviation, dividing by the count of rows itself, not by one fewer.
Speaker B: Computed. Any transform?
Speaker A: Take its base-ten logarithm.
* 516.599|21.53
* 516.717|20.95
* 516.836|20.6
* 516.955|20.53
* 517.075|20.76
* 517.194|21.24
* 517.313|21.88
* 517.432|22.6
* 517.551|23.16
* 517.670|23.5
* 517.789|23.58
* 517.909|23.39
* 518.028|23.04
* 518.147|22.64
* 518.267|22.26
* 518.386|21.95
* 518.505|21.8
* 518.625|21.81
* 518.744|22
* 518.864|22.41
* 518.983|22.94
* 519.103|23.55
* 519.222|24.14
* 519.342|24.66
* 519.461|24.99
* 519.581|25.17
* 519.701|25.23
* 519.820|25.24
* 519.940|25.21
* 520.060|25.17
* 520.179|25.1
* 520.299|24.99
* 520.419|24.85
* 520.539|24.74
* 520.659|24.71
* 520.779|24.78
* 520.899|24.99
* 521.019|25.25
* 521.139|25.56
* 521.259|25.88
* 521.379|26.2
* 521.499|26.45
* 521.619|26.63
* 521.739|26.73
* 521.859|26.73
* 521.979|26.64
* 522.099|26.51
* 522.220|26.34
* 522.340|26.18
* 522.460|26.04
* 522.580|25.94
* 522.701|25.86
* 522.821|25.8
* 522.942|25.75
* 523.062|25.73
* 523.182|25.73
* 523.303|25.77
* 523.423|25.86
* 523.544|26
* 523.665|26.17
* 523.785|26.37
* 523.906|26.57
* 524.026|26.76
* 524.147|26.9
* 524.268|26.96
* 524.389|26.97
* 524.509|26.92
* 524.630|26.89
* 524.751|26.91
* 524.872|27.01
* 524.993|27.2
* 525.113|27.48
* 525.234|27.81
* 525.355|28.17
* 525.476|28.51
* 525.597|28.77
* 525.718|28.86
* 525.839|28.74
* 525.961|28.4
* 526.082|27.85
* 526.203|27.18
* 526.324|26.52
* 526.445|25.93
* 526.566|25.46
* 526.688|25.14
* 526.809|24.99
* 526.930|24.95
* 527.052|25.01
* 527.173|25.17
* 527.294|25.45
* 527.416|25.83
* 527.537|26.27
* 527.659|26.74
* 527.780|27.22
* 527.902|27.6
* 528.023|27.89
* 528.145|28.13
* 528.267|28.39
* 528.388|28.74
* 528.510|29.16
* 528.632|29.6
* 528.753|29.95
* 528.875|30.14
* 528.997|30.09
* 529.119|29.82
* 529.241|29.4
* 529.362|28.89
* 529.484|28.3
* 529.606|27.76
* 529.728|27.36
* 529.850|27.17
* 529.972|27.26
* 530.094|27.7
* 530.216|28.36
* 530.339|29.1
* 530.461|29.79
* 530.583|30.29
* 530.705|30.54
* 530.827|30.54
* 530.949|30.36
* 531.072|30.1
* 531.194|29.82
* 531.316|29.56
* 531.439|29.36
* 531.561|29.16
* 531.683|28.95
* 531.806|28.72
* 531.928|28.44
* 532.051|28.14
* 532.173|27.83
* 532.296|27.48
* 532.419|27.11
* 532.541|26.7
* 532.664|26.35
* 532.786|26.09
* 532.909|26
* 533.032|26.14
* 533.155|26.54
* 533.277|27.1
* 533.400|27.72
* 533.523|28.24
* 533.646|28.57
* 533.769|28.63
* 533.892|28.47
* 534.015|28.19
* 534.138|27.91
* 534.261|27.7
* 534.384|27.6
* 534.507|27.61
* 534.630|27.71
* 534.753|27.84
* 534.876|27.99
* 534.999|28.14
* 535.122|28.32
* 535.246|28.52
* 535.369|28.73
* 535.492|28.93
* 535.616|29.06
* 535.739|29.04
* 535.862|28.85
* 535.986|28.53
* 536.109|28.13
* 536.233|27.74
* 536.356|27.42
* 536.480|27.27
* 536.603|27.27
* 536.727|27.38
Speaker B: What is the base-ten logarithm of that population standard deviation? -0.3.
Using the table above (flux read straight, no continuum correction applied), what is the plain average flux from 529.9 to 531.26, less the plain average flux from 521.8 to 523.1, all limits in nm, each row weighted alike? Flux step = 3.3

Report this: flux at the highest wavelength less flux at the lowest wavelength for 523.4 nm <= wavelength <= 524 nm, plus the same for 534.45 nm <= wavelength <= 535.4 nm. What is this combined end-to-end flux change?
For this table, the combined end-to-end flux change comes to 1.8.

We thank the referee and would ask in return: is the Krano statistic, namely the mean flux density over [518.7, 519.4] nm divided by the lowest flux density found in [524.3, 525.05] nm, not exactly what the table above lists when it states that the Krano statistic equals 0.87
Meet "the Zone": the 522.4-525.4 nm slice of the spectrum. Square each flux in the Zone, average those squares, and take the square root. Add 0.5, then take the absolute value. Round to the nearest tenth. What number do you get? 27.1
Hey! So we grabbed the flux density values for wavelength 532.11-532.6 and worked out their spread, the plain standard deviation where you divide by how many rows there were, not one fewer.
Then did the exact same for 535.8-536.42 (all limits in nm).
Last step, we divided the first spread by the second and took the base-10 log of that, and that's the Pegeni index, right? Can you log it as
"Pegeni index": -0.09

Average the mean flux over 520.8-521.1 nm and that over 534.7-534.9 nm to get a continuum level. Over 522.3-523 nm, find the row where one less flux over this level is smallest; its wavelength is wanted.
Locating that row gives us 522.340 nm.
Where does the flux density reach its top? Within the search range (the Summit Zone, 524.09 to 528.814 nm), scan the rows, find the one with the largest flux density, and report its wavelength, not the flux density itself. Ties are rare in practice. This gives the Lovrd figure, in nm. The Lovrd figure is 528.753 nm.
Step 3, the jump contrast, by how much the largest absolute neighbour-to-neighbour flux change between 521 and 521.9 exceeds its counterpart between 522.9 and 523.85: 0.12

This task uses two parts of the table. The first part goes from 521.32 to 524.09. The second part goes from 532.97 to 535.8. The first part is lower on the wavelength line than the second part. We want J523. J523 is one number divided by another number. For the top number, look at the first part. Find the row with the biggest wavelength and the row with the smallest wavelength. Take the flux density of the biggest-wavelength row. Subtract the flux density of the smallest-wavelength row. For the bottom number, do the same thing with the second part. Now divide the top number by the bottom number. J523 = 0.19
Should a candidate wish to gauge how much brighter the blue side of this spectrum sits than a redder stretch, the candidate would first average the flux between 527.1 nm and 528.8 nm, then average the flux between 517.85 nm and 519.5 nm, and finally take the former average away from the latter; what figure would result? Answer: -5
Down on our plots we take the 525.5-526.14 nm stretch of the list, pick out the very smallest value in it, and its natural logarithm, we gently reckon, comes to 3.327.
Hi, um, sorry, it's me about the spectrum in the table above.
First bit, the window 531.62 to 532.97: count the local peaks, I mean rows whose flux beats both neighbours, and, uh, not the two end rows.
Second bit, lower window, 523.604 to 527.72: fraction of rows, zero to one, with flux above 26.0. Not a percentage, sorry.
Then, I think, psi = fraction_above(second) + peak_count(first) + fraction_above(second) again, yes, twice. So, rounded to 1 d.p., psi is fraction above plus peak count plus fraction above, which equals 1.5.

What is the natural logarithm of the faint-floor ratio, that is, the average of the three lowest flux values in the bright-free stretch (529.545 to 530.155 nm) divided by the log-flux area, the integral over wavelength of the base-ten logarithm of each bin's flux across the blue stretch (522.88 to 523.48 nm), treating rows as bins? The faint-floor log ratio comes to 3.47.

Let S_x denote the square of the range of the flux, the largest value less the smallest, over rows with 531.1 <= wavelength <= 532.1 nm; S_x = 2.8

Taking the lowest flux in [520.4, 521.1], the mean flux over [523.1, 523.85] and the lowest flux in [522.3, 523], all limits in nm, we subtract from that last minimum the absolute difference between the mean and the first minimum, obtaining 24.5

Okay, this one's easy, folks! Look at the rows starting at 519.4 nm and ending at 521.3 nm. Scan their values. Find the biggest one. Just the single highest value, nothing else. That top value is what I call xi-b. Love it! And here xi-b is 25.88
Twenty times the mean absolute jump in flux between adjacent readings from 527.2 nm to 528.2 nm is 7.7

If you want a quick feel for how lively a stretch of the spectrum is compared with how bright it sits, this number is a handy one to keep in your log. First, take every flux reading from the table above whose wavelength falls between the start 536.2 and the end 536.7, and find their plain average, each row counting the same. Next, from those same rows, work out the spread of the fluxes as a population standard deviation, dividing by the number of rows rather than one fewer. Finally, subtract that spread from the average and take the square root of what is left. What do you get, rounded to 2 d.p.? 5.22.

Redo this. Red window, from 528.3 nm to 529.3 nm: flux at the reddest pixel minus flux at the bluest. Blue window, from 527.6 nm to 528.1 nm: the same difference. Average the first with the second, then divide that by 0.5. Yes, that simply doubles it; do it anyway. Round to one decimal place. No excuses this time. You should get 1.8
